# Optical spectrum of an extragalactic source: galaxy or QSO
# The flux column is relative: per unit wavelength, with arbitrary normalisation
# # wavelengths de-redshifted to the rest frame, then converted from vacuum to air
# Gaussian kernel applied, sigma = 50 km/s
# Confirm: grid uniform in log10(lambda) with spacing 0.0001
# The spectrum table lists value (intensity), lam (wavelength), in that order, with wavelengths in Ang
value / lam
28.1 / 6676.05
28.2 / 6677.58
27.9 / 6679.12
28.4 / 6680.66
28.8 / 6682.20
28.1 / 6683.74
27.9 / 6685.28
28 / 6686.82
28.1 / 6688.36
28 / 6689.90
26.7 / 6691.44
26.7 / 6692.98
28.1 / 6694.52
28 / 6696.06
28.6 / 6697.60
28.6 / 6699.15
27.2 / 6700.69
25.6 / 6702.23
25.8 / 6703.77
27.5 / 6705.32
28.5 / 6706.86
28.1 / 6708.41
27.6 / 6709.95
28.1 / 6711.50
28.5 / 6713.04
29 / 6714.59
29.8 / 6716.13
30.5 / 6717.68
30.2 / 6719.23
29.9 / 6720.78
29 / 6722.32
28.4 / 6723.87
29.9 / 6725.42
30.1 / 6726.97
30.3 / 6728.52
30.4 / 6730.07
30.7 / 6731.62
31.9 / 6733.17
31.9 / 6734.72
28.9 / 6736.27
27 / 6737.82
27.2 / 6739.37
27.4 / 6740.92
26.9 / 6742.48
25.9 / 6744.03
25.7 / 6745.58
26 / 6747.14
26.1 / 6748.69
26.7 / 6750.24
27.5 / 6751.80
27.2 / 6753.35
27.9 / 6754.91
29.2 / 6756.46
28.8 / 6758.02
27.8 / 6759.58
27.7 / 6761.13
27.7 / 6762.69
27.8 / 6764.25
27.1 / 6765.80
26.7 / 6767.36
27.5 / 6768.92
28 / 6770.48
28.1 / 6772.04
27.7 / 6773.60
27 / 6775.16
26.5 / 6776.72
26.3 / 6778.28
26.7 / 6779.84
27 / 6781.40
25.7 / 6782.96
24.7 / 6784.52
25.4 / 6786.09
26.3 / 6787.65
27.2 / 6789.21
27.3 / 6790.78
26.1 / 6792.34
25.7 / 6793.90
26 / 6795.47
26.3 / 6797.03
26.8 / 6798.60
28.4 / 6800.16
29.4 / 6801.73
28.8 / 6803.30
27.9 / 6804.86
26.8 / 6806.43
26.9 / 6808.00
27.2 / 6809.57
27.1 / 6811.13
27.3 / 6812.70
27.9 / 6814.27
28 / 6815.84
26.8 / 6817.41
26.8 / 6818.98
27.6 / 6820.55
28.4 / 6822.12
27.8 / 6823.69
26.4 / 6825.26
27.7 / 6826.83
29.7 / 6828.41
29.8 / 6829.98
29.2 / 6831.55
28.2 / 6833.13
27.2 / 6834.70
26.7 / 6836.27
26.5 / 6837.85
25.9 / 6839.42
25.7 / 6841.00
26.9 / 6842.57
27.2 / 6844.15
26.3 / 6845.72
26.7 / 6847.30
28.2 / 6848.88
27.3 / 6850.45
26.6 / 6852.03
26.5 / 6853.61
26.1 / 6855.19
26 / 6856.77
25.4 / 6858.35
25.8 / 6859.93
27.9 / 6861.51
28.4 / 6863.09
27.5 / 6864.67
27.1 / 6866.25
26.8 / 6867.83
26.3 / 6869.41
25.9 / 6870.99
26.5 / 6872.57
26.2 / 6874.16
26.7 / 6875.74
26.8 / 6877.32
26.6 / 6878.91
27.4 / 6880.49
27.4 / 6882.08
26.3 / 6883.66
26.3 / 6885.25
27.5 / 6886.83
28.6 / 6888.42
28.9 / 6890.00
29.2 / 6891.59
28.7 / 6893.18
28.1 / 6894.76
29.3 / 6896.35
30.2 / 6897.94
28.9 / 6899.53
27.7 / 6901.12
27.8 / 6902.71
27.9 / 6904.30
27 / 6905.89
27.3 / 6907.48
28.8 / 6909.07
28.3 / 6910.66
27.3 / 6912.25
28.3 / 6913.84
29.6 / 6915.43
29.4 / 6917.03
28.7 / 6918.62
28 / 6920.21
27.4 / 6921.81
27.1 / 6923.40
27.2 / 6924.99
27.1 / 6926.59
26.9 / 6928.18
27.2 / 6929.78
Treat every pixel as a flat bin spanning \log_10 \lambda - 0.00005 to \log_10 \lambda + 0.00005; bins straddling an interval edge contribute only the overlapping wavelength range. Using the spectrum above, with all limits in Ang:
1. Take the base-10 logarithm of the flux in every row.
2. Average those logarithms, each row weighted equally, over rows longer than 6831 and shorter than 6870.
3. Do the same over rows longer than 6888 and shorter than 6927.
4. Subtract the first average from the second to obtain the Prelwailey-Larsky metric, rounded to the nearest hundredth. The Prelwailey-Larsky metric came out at 0.02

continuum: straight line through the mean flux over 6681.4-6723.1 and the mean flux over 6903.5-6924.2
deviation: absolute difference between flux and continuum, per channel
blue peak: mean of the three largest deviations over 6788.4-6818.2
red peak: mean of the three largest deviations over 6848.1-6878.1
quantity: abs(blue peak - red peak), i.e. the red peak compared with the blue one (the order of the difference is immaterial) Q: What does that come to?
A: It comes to 0.20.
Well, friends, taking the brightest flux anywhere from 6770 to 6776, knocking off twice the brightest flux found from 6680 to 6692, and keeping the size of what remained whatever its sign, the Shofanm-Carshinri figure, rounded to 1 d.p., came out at 29.5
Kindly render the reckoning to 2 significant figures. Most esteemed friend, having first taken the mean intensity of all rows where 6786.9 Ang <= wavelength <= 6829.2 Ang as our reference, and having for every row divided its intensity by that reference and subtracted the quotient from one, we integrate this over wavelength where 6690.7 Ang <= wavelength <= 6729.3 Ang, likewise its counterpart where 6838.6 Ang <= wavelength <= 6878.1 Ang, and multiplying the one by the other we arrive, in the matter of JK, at -1.5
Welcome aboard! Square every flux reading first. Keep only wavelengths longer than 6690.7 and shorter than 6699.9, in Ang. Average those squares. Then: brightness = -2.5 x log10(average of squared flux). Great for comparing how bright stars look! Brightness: -7.22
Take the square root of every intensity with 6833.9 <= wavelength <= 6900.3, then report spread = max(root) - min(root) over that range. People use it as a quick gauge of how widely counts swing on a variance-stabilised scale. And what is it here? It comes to 0.46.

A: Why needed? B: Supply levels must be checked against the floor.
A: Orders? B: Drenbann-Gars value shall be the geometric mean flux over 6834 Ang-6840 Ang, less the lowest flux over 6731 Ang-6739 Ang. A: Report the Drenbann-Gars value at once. -0.4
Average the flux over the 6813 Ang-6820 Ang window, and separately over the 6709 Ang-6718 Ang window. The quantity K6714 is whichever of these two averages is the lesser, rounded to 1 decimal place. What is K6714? 27.4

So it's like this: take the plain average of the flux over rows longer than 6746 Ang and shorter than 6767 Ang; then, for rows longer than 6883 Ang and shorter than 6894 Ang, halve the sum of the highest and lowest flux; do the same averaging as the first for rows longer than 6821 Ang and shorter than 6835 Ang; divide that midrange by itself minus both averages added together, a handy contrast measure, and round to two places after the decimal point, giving -0.99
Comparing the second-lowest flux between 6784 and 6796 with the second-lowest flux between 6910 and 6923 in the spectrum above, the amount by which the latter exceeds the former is 2.0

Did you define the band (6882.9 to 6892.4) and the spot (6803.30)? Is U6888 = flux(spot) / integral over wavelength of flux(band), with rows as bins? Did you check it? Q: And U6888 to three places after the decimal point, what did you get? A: 0.109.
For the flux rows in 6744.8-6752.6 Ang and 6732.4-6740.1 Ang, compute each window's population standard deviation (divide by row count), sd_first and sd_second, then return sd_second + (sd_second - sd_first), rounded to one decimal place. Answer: 3.7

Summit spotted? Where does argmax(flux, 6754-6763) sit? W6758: 6756.46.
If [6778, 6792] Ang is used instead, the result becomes 6790.78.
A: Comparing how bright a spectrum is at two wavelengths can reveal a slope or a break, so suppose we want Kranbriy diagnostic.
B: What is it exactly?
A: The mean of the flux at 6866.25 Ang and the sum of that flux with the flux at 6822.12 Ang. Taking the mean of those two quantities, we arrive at 41.3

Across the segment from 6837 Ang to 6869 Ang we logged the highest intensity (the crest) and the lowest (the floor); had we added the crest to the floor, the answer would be 53.8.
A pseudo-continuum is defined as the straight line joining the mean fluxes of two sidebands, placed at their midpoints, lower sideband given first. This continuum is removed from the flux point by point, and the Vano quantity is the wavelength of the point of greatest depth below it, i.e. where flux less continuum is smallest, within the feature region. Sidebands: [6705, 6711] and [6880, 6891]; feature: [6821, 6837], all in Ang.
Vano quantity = 6825.26 Ang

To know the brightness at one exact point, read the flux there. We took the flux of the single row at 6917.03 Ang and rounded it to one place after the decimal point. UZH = 29.4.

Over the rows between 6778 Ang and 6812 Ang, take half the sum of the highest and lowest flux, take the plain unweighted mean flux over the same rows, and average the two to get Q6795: 26.9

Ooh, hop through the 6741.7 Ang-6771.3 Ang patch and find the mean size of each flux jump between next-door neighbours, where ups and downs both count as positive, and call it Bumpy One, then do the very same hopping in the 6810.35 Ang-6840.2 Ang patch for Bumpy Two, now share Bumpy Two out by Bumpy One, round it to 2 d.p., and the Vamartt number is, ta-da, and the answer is 1.40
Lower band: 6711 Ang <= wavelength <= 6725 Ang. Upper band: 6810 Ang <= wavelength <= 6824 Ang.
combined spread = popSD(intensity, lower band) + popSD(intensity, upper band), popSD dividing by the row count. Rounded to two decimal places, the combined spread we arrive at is 1.34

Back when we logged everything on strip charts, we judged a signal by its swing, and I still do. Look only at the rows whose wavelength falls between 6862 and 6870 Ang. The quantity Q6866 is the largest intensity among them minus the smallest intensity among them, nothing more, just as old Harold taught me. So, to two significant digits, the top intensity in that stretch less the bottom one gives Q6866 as 2.1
